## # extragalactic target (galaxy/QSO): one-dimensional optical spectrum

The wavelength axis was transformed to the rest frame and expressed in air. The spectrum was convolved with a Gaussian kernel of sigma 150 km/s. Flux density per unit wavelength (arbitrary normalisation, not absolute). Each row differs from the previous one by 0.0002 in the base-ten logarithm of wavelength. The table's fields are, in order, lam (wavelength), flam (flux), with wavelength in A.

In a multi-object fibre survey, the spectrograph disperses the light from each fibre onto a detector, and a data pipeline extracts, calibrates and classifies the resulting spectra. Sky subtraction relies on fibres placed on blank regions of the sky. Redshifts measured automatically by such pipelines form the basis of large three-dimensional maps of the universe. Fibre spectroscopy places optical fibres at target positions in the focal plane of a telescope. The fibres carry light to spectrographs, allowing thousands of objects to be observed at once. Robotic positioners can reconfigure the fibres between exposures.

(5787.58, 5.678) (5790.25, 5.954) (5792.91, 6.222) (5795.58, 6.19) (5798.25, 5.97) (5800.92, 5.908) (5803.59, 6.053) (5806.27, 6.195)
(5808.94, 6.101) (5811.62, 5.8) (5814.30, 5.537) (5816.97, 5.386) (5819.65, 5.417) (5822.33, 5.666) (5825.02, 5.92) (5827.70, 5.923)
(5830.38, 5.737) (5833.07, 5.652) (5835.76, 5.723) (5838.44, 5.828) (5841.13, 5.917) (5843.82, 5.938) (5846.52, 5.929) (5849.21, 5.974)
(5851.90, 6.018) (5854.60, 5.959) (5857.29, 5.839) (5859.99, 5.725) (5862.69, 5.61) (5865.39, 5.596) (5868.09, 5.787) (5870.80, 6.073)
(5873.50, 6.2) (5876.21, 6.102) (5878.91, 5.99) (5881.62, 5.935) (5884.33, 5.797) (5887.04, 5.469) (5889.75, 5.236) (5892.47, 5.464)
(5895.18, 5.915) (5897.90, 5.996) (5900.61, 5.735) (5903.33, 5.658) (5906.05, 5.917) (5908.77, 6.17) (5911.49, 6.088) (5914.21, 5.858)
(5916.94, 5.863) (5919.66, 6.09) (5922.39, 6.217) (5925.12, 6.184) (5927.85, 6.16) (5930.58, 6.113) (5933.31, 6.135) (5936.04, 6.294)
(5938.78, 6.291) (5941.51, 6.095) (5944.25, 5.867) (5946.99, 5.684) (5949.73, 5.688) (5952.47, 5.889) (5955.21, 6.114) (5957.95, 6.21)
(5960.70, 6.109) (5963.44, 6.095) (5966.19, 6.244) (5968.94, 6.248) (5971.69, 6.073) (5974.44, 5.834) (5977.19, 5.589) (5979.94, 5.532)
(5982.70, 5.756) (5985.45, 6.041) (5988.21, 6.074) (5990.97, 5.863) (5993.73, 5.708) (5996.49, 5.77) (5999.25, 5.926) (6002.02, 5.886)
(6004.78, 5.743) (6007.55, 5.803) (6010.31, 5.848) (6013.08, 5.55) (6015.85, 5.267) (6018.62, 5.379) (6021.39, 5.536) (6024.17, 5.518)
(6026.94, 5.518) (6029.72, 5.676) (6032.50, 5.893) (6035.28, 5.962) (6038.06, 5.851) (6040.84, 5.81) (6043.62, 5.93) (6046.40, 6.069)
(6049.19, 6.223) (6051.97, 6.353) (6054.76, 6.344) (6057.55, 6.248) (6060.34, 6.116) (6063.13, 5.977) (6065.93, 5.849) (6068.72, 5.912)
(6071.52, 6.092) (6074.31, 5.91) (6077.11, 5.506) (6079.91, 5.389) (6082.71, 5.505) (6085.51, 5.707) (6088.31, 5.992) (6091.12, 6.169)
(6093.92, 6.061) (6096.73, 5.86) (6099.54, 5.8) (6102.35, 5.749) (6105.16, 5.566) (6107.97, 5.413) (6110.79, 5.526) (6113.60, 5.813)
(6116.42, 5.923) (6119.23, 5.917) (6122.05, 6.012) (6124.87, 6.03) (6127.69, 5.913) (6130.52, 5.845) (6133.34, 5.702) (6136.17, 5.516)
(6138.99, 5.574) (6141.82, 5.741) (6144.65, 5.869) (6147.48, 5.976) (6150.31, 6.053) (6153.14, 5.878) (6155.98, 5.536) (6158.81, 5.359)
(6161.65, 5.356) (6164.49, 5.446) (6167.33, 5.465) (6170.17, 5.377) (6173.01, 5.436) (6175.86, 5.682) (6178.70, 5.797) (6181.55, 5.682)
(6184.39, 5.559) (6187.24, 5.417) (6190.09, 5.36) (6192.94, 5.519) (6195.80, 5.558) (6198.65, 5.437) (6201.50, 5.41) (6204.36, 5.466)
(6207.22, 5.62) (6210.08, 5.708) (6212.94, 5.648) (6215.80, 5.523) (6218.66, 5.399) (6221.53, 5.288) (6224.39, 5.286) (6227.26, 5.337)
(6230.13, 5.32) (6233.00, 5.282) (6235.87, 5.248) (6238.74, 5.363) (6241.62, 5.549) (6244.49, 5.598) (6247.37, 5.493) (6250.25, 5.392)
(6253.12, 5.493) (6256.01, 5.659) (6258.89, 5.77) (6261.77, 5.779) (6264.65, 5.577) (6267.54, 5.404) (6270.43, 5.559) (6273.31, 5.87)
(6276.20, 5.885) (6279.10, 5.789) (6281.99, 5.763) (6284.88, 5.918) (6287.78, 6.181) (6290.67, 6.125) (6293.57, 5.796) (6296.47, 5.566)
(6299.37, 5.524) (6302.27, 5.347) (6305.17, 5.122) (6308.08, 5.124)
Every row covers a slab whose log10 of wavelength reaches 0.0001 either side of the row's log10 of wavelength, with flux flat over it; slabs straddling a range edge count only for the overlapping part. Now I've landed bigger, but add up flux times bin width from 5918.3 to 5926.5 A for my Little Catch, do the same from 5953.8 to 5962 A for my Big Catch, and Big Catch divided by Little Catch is 1.00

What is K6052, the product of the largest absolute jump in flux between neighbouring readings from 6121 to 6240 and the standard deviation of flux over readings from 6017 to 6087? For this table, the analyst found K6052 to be 0.10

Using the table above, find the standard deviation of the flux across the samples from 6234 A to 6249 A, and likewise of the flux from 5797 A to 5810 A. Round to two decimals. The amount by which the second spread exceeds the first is -0.03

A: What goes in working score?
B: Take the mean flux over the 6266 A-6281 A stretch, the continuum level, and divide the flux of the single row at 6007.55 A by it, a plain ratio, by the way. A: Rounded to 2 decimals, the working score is 1.02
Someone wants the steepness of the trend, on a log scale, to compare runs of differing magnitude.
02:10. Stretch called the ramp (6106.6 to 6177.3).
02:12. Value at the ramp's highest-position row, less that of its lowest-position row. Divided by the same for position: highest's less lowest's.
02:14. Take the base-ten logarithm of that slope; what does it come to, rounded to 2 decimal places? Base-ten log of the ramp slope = -2.40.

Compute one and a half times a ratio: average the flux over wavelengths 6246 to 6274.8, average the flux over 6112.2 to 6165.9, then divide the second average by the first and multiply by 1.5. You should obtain 1.543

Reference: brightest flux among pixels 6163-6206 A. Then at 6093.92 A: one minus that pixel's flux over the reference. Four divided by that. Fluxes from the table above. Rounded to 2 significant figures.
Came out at -88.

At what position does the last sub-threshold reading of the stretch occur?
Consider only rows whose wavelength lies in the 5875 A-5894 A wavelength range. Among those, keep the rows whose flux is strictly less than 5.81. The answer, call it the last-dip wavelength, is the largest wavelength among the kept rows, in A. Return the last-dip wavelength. 5892.47 A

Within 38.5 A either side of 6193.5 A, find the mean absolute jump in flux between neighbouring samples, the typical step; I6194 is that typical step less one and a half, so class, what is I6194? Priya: -1.409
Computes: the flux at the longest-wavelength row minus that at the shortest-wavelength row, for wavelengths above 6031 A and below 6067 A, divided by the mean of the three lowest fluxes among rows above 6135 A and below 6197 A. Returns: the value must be -0.01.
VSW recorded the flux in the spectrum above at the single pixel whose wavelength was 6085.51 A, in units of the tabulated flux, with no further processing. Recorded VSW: 5.707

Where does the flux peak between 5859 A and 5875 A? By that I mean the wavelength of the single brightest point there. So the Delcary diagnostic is 5873.50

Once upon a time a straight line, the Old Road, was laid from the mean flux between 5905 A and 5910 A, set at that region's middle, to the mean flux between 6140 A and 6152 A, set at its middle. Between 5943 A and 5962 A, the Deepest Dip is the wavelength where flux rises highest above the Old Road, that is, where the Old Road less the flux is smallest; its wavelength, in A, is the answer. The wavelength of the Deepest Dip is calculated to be 5957.95 A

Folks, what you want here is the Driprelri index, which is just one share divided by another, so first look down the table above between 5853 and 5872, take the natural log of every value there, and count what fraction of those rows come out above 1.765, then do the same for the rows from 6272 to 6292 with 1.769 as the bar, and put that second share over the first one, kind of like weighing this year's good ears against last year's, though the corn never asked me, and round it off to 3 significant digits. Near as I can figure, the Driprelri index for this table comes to 2.50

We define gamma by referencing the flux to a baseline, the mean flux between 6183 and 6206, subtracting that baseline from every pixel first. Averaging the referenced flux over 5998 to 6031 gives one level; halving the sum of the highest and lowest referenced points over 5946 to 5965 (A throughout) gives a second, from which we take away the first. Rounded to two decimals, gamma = 0.31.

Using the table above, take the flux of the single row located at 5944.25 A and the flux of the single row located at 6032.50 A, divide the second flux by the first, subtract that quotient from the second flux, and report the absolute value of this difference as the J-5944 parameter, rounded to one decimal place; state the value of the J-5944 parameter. 4.9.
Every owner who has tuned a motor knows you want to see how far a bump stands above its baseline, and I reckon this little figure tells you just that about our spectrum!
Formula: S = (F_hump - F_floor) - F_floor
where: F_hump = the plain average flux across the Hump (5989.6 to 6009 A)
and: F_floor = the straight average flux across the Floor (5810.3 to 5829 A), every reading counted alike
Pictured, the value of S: -5.51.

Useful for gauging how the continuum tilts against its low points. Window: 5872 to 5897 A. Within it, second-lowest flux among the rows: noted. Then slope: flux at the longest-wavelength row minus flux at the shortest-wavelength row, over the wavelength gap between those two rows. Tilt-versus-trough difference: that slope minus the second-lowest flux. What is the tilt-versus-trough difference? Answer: -5.477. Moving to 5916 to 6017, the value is -5.538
